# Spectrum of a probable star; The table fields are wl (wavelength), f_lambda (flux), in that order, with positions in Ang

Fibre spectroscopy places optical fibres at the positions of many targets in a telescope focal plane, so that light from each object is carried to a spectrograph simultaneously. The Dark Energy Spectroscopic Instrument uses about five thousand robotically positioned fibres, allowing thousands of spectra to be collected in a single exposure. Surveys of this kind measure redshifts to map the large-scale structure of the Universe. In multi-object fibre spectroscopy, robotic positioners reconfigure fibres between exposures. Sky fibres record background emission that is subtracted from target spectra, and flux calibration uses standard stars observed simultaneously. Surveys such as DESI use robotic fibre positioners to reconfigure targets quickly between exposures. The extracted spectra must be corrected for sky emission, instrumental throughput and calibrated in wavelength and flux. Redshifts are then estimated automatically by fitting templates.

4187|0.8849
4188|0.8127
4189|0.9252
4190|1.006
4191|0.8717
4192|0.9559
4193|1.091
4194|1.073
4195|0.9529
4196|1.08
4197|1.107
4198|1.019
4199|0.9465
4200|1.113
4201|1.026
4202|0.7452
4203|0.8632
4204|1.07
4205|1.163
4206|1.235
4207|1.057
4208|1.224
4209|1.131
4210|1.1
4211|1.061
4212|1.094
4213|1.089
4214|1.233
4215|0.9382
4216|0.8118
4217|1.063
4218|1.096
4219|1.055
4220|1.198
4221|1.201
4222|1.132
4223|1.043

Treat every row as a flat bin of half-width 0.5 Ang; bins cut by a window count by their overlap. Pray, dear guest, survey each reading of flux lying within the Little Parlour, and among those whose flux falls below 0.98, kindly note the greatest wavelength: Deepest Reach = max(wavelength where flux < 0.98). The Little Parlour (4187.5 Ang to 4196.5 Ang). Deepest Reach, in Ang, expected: 4195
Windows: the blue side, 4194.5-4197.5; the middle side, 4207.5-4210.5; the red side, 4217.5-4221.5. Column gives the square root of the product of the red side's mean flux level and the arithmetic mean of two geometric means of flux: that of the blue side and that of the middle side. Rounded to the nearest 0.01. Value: 1.12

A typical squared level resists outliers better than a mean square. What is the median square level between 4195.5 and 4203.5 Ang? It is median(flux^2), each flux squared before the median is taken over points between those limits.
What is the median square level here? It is 1.05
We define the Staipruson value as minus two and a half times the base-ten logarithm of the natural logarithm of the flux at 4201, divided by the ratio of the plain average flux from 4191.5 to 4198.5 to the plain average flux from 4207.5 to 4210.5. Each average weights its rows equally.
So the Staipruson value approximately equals 3.9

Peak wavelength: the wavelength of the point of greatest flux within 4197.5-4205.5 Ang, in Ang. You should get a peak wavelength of 4205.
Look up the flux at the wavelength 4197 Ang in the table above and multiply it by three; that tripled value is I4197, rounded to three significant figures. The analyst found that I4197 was 3.32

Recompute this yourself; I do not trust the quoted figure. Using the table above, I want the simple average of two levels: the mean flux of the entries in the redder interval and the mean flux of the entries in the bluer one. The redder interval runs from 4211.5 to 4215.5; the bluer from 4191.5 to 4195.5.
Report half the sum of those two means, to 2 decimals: 1.05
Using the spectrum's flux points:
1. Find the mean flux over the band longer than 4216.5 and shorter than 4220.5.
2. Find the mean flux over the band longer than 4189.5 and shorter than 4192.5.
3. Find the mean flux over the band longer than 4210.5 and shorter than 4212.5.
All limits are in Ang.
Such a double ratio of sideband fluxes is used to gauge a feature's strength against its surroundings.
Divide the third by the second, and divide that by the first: 1.03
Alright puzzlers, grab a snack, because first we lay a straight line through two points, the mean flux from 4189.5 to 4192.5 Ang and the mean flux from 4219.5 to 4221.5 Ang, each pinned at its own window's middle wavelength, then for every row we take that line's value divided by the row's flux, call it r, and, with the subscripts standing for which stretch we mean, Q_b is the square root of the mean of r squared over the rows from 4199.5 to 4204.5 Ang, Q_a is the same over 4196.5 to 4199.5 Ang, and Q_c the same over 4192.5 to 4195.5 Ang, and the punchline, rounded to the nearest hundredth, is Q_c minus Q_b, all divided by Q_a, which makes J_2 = -0.18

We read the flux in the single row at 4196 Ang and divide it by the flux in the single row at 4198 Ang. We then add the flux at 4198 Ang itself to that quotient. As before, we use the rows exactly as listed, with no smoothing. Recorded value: 2.08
